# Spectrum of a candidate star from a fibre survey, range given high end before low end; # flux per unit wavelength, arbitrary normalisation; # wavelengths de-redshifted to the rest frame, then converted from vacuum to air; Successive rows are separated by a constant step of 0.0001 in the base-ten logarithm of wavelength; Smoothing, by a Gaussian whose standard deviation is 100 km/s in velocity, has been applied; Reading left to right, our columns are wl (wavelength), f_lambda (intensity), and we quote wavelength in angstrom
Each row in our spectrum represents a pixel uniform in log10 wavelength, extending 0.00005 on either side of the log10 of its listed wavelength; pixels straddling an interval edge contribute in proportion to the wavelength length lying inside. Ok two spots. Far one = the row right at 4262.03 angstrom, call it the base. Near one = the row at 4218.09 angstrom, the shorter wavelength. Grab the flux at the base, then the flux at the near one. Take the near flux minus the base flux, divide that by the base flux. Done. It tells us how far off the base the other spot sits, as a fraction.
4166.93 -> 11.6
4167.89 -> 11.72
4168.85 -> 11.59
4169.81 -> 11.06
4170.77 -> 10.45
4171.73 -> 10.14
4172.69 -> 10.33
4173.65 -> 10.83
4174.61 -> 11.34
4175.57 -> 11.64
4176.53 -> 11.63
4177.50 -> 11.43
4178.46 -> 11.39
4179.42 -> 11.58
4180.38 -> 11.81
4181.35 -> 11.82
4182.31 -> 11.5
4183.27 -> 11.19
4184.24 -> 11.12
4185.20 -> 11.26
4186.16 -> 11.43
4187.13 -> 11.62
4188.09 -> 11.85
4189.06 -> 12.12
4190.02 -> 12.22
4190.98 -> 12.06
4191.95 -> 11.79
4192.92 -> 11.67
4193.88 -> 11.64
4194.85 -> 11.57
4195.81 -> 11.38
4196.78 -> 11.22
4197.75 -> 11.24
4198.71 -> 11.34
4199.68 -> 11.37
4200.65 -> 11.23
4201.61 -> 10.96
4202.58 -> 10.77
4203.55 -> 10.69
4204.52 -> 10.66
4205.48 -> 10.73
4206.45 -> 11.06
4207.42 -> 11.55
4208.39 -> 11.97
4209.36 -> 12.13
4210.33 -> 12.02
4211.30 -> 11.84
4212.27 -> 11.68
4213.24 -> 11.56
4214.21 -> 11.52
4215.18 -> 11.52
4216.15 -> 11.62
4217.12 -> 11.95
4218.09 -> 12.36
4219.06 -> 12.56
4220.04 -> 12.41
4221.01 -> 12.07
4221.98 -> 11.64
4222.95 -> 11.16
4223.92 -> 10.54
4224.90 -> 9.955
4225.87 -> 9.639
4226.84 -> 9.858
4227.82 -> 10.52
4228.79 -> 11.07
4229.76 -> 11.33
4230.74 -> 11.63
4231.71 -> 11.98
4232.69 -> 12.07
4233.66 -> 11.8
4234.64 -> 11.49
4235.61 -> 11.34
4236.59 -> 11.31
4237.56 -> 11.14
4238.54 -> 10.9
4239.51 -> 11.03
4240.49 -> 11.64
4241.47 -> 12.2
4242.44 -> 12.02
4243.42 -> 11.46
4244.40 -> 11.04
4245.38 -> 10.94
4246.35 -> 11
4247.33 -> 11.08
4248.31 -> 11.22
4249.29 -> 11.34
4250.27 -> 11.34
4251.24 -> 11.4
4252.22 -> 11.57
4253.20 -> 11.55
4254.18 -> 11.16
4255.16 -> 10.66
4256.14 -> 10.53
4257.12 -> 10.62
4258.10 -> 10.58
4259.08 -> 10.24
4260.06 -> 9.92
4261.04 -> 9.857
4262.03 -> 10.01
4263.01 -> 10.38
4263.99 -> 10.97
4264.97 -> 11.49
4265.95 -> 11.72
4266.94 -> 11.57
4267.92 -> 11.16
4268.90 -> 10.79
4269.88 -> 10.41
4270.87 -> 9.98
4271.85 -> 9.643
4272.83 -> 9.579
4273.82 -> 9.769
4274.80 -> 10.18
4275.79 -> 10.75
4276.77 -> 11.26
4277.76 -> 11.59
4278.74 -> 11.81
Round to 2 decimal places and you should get 0.23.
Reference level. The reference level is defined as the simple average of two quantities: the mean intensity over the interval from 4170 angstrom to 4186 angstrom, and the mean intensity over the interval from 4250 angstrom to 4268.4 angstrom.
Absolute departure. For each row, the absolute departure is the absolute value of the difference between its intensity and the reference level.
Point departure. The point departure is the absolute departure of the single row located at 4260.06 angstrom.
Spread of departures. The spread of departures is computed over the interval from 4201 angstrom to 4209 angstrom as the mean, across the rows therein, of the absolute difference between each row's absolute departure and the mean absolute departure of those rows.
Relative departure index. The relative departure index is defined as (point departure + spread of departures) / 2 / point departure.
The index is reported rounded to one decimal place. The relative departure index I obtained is 0.6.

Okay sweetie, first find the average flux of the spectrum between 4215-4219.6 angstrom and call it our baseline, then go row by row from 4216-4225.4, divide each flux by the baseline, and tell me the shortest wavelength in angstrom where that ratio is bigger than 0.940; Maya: 4216.15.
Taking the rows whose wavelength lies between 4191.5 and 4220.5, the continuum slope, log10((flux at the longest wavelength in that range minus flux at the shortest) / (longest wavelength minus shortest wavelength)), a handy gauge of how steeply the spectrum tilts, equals -1.7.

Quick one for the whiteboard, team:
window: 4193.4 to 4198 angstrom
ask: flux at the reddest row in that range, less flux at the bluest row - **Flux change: -0.40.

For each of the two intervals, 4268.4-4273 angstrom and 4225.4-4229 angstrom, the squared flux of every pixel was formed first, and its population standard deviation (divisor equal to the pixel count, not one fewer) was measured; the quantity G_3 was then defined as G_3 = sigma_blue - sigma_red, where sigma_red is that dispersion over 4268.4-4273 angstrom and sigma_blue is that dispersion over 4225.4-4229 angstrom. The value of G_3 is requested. 2.3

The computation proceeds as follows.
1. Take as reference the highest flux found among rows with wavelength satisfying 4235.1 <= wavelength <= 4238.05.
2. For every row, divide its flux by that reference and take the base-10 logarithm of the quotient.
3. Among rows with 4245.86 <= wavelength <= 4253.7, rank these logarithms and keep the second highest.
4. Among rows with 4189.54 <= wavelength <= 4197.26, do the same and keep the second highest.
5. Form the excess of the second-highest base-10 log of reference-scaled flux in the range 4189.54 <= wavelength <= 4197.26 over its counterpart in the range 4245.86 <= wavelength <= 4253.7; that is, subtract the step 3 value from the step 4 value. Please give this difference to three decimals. 0.019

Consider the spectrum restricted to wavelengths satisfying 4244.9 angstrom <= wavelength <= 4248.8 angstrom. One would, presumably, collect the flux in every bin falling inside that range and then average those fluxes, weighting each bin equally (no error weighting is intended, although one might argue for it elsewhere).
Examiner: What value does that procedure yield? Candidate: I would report 11.1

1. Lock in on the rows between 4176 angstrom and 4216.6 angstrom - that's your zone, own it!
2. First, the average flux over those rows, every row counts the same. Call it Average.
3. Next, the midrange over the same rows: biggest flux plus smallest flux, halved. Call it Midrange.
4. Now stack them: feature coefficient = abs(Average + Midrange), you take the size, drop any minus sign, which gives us 22.9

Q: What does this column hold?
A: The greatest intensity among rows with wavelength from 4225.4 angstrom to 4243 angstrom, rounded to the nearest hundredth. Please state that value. 12.20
